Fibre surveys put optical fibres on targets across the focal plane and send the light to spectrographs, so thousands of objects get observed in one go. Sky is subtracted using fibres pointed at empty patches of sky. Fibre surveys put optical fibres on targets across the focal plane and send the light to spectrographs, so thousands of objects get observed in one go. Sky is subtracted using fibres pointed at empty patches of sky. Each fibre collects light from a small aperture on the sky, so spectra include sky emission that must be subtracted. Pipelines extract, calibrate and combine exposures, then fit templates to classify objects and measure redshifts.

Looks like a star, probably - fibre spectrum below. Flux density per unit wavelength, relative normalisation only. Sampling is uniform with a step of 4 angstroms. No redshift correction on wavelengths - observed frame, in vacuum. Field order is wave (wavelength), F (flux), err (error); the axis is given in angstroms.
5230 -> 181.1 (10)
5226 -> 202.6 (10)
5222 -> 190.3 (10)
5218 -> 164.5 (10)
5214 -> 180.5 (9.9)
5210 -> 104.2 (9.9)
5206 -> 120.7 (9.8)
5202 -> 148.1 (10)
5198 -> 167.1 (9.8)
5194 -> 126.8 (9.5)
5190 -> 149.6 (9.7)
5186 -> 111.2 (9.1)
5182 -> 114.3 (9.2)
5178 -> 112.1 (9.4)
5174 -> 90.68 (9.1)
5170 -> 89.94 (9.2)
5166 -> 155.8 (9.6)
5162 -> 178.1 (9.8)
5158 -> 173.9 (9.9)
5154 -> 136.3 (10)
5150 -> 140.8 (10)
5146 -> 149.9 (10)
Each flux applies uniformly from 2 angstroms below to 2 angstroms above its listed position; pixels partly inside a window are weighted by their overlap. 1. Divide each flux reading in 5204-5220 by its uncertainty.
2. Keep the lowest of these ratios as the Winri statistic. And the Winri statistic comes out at 10.5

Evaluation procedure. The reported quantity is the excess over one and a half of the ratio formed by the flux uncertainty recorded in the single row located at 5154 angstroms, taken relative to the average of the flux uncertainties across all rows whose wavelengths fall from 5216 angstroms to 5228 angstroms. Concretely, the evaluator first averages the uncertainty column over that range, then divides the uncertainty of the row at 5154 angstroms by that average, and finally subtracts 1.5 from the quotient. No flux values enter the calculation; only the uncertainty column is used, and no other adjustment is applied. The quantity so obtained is -0.500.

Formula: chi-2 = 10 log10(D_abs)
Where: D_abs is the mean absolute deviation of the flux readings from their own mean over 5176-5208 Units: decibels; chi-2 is 12.5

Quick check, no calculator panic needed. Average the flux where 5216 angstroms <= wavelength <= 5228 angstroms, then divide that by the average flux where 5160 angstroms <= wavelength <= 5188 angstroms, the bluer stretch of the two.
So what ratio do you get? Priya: 1.53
